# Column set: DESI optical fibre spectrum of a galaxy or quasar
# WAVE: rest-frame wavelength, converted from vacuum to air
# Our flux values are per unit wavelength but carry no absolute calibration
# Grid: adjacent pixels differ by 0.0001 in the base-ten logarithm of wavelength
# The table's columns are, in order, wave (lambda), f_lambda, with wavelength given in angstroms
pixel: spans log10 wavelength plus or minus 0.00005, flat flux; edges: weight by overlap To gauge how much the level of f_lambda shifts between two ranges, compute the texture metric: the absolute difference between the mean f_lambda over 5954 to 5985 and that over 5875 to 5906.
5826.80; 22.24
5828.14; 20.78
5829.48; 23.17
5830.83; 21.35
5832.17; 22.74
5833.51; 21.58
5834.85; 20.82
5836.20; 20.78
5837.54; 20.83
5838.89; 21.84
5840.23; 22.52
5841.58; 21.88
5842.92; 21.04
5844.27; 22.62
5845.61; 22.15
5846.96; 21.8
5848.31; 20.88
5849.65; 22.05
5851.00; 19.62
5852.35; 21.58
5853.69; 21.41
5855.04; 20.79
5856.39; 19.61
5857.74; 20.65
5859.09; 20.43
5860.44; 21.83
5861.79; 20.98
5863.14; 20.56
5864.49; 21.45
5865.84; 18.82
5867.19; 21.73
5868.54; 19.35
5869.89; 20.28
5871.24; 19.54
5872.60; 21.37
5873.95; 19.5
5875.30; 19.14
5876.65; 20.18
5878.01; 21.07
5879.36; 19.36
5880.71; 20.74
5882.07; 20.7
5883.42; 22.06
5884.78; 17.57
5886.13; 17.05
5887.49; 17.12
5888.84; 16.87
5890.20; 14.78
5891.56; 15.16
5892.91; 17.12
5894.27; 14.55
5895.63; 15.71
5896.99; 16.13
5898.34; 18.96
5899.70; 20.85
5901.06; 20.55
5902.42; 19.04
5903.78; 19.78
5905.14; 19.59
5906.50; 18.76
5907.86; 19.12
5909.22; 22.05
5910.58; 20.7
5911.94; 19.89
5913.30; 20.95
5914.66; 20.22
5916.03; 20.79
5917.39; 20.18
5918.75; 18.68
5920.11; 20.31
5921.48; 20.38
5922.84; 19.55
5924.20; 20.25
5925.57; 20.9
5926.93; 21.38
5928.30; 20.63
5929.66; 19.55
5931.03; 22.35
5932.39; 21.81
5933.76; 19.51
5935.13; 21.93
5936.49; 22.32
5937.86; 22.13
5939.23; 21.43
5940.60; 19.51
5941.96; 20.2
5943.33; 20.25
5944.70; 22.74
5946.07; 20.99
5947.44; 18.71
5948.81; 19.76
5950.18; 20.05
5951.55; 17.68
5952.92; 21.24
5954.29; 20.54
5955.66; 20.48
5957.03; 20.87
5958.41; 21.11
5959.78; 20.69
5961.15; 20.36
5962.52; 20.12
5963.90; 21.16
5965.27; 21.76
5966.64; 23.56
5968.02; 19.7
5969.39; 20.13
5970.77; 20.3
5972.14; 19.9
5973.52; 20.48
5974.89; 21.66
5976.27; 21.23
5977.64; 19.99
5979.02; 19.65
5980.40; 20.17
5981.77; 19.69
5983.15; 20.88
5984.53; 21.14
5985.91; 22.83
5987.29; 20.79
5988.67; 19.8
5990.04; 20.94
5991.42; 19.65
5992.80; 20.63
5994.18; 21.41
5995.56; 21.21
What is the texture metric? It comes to 2.2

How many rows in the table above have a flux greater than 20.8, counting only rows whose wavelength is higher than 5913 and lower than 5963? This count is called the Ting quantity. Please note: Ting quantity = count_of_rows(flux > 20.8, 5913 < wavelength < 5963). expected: 14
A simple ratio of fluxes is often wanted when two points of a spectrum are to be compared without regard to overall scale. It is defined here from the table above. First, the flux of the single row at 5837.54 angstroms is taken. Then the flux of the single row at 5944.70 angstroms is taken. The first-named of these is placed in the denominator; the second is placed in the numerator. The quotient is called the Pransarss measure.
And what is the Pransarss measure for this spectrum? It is 1.09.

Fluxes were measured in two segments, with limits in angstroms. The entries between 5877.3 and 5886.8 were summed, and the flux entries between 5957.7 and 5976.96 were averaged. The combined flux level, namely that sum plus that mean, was 159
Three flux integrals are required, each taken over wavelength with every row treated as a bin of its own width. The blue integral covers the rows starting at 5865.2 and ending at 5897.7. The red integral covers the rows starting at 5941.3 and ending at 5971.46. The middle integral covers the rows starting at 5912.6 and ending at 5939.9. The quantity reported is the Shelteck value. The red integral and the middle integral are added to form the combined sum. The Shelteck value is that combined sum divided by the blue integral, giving 2.0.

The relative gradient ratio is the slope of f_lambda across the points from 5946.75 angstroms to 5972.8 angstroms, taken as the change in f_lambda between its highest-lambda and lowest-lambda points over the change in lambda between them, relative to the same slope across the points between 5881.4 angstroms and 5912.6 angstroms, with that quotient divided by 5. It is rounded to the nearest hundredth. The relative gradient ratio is -0.36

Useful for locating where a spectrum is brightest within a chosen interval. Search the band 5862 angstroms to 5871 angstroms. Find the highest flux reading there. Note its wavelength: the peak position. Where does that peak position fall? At 5867.19 angstroms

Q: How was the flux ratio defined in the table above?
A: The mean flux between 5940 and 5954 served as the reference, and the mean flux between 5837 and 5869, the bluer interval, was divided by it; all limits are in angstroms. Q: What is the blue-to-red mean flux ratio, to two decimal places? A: 1.05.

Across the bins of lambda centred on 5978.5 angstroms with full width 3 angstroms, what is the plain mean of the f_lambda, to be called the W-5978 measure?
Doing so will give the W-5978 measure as 19.8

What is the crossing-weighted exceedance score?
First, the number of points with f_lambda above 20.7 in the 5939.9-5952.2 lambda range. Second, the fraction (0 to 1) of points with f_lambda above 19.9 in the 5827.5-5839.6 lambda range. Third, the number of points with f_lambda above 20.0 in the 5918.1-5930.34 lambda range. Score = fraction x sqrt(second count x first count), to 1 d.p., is 3.5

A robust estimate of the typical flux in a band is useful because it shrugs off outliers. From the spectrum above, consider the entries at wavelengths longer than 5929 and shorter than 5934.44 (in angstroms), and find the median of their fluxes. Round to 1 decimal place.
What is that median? 20.7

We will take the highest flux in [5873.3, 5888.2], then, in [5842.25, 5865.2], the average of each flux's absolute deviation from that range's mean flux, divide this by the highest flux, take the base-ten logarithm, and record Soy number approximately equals -1.51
